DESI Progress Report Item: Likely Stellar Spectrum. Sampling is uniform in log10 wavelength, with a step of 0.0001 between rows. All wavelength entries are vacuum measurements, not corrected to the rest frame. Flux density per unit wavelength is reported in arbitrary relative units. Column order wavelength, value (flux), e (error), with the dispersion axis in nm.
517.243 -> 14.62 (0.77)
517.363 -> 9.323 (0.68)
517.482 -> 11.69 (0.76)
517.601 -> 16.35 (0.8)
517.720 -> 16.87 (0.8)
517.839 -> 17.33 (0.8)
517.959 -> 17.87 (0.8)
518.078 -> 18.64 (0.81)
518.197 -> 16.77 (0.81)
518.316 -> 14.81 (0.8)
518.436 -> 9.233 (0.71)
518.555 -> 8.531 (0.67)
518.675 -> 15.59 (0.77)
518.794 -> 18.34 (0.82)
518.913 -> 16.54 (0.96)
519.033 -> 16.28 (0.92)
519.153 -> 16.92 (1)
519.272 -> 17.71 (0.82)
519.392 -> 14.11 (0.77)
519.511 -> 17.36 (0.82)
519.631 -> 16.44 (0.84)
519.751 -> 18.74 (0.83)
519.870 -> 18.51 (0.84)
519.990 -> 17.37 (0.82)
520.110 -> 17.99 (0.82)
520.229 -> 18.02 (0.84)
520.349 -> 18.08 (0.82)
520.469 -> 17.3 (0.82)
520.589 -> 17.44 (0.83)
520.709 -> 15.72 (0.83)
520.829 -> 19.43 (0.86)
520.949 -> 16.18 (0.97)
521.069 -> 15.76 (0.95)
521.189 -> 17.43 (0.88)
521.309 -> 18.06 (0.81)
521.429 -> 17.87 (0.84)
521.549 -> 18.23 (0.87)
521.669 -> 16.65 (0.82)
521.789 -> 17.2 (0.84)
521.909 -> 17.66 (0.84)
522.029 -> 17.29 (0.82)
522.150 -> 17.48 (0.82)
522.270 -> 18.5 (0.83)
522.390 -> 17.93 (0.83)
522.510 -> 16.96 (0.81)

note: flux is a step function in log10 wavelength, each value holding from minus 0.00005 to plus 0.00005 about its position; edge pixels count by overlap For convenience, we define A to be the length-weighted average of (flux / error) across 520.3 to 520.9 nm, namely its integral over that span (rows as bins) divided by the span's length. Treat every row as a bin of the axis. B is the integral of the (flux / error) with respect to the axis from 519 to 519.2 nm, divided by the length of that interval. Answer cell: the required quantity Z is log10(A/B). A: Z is 0.09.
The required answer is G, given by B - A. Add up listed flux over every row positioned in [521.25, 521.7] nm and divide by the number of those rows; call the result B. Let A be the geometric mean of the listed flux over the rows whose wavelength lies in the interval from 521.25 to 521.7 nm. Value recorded 0.011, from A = 17.7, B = 17.7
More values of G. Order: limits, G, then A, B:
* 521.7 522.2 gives 0.001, 17.4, 17.4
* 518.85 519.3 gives 0.009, 16.9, 16.9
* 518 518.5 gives 0.485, 14.4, 14.9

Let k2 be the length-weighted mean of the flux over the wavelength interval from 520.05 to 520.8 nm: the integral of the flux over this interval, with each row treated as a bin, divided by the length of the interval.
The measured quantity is 17.5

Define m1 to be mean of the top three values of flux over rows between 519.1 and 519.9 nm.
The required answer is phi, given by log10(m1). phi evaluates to 1.26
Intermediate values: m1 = 18.3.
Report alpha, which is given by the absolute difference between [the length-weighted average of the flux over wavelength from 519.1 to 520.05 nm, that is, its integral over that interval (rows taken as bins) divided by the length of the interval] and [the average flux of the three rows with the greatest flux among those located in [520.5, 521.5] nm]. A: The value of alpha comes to 1.3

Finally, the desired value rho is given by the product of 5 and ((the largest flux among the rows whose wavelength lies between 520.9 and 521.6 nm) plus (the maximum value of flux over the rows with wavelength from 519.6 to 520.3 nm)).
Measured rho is 185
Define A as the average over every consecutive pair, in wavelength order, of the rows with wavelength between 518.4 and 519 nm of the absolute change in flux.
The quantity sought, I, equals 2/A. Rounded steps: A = 3.1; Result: 0.6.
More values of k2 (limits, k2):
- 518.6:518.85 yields 16.4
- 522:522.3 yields 17.7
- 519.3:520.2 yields 17.3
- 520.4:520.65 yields 17.4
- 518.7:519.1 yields 16.9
